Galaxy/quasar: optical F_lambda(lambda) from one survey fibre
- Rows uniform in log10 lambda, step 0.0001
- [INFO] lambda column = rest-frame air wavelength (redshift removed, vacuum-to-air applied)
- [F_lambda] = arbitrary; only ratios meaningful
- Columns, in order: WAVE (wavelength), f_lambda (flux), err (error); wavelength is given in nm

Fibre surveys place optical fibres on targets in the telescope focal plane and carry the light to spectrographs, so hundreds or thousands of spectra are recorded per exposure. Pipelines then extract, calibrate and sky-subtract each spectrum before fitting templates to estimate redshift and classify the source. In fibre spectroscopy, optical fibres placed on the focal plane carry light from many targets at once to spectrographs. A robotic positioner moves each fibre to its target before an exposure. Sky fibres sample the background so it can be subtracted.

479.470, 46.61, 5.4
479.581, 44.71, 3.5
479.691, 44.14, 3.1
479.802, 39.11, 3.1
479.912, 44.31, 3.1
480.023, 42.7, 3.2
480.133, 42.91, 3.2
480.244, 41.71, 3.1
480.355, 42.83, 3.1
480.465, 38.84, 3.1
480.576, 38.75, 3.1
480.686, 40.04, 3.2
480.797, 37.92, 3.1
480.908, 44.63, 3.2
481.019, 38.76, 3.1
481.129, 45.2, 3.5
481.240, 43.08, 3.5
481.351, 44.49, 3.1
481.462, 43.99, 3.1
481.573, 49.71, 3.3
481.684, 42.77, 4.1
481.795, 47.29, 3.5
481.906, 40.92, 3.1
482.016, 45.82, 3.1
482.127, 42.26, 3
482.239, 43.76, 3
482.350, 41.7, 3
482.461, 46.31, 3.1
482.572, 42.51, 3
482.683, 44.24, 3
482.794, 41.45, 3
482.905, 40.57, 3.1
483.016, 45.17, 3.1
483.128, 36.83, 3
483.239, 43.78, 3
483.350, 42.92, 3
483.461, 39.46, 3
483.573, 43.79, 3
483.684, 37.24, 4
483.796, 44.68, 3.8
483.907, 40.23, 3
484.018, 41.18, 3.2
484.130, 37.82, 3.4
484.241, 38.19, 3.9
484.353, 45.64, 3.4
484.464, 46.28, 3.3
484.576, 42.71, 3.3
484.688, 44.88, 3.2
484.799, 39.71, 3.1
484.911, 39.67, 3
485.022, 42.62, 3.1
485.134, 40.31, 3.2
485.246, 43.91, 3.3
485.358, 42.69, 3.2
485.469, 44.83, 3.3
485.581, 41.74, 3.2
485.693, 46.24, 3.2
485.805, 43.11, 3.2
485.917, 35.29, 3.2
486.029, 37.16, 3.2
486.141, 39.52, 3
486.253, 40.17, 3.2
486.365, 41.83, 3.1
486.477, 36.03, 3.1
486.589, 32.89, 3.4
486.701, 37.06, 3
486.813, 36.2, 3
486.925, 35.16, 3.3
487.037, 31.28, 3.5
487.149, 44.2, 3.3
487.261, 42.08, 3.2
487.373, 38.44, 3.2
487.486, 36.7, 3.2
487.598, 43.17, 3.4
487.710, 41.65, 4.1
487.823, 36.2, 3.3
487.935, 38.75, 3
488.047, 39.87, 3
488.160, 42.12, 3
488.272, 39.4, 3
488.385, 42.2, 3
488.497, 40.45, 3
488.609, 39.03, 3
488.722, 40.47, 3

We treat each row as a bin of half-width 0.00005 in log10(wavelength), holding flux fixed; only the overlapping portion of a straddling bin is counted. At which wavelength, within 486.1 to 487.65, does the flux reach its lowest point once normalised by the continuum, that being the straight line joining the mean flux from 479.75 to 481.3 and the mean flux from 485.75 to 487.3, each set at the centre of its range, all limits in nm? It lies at 487.037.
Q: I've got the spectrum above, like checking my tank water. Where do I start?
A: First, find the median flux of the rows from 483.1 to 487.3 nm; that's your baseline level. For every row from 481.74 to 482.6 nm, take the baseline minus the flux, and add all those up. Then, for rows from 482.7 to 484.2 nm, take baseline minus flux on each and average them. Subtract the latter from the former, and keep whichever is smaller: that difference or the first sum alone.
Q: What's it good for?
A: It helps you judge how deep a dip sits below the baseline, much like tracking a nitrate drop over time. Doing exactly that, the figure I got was -25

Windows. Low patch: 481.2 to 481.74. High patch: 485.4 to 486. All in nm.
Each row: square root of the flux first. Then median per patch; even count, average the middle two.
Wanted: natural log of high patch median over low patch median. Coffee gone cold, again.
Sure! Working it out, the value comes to -0.010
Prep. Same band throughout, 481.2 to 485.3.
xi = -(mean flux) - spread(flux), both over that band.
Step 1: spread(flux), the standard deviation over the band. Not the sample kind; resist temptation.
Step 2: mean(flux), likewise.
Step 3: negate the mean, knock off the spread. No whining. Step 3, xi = -45.5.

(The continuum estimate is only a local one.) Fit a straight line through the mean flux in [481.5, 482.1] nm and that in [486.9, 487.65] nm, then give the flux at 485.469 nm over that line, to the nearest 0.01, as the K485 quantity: 1.10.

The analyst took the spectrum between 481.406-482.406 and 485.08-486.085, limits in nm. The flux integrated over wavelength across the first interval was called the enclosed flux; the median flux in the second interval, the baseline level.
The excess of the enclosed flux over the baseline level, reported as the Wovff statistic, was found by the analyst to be 1.5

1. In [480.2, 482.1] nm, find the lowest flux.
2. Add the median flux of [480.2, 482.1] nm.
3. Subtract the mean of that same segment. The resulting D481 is 38.0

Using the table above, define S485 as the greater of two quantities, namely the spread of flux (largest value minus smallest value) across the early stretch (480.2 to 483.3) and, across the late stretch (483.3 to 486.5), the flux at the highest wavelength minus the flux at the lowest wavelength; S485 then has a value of 12.9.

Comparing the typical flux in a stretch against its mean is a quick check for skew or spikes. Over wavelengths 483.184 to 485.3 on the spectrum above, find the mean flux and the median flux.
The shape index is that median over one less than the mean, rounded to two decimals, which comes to 1.04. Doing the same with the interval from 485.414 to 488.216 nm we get 1.03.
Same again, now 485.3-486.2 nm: 1.05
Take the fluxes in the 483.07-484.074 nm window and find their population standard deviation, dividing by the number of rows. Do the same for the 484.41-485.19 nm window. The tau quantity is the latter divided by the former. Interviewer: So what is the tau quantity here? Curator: 0.88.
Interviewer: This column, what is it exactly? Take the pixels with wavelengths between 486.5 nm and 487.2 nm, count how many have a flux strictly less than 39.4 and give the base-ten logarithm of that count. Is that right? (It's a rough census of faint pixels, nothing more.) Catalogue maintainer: 0.70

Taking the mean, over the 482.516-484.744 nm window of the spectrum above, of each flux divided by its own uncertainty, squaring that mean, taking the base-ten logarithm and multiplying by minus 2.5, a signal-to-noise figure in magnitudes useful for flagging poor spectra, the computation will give -5.59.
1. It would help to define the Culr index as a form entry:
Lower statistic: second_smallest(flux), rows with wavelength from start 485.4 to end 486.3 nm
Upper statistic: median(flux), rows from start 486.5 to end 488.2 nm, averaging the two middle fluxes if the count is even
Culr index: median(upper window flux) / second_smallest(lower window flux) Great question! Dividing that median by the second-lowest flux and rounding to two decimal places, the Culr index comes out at 1.03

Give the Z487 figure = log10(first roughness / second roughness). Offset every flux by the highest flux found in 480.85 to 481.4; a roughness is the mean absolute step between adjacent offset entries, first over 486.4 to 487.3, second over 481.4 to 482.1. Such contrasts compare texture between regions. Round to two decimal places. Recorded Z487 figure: -0.15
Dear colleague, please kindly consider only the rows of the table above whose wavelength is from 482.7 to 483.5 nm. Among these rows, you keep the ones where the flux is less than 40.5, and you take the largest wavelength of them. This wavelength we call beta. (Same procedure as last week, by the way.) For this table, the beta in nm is 483.461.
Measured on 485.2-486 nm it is 485.917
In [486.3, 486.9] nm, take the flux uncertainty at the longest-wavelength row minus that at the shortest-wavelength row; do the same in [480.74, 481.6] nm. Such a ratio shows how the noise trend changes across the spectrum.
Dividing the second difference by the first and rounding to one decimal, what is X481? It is -2.0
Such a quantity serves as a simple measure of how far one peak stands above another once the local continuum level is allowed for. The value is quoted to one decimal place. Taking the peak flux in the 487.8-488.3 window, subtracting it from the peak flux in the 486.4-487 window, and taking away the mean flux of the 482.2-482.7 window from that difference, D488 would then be -48.8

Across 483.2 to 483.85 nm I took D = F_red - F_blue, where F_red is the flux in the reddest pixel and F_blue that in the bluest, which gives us 1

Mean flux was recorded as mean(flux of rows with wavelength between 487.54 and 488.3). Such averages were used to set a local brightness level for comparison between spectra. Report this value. 40.2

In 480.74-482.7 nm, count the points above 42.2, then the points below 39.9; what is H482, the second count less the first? -12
